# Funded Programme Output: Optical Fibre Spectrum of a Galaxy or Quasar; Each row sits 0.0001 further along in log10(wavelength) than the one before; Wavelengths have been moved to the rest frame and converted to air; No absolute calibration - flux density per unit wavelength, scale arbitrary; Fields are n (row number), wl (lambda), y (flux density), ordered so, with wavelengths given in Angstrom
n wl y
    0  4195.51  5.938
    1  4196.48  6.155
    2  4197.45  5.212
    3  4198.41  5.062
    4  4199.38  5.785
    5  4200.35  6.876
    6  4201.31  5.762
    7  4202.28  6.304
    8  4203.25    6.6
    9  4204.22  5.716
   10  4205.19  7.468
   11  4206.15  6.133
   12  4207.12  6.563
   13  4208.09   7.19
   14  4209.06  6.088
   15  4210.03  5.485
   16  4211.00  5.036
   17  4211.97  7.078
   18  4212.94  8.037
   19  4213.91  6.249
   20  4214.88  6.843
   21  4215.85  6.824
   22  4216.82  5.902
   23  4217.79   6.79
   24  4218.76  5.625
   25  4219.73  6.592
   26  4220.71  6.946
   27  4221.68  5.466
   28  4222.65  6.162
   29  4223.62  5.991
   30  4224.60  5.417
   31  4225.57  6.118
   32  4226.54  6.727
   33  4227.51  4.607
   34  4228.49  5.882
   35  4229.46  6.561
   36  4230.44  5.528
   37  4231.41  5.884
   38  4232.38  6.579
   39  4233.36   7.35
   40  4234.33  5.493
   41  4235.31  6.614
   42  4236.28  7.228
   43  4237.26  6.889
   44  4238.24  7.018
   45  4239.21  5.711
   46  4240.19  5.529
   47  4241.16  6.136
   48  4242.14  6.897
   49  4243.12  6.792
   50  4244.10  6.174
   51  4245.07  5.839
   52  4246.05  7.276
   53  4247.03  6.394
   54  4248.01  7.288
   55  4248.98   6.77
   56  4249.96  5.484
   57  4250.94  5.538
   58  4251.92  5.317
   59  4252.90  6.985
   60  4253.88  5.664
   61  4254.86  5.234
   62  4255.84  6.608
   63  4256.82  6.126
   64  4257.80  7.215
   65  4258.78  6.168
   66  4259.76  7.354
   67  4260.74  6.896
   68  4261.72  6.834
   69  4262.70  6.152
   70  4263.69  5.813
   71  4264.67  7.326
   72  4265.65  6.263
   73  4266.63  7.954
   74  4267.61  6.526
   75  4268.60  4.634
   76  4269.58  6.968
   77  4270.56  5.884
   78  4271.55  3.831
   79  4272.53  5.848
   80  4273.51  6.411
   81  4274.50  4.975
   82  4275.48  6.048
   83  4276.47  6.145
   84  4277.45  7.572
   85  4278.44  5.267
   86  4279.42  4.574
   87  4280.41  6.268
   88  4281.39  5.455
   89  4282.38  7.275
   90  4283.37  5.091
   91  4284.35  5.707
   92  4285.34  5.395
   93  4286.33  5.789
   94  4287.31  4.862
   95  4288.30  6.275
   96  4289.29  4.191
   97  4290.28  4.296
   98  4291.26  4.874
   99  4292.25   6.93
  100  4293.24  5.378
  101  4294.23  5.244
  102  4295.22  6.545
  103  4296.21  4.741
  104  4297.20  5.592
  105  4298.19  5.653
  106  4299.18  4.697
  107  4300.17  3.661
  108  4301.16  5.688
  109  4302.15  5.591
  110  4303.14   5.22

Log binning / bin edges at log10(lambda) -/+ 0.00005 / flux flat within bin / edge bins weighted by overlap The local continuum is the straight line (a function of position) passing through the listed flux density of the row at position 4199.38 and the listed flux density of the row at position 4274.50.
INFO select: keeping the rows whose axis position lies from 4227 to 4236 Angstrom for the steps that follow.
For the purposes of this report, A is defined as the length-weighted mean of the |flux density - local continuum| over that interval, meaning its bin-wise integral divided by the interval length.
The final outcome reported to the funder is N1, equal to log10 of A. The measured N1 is -0.08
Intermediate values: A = 0.8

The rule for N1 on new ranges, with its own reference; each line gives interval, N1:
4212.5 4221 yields 0.01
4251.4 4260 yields 0.04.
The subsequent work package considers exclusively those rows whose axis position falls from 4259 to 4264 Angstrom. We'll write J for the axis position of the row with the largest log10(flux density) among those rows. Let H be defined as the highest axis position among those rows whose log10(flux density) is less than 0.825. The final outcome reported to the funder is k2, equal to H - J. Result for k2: 3.9 Angstrom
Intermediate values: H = 4263.69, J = 4259.76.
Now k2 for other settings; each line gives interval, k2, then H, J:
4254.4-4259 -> 1.0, 4258.78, 4257.80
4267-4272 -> 2.0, 4271.55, 4269.58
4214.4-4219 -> 3.9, 4218.76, 4214.88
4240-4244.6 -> 2.0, 4244.10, 4242.14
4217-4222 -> 1.0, 4221.68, 4220.71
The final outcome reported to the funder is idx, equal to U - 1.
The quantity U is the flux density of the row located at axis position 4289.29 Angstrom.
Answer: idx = 3.2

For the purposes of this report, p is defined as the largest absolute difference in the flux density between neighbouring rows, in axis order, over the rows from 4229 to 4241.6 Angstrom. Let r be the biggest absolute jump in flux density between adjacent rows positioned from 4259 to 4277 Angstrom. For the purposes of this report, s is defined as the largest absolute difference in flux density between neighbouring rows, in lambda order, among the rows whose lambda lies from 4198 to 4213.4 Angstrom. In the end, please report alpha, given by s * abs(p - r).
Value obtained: 1.0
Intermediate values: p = 1.86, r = 2.3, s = 2.04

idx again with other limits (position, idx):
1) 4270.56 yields 4.9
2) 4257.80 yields 6.2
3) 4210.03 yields 4.5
